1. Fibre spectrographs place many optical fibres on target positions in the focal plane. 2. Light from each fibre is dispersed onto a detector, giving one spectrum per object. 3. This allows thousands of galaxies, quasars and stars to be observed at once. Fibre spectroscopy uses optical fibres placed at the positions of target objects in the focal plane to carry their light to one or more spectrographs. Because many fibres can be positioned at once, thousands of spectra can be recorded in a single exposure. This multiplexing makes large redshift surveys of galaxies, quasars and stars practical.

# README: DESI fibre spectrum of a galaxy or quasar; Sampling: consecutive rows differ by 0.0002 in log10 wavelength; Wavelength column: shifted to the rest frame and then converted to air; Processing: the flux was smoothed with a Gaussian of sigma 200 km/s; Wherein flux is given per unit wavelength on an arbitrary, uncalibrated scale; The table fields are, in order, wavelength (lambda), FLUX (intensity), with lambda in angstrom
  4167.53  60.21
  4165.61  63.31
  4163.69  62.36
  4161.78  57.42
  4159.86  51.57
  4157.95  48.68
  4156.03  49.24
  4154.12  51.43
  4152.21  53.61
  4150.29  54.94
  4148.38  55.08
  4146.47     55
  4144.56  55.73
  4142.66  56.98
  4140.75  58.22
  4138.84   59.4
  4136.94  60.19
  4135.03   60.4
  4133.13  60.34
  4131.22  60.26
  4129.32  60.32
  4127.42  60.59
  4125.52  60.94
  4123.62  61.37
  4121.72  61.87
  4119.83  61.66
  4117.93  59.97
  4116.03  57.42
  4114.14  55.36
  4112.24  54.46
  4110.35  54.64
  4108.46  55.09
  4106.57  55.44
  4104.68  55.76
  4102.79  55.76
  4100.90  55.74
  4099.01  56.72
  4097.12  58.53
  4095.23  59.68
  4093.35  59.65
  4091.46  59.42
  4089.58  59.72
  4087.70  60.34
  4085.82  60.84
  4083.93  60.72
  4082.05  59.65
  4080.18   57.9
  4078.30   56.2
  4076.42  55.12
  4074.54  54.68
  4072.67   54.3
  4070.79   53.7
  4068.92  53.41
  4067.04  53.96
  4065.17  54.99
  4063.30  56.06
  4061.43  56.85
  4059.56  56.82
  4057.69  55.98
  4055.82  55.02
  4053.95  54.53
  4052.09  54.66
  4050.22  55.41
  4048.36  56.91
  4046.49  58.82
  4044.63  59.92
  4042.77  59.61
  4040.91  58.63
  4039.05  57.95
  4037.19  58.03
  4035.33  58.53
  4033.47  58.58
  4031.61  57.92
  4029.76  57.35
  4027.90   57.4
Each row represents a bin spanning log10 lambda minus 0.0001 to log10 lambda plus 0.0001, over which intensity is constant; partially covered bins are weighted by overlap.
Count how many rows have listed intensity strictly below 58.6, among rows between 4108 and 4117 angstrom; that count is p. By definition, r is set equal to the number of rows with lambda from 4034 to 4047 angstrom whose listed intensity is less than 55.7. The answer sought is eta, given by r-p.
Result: -5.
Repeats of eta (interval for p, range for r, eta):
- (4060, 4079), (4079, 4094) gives -10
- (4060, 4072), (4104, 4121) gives -1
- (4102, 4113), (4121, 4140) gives -6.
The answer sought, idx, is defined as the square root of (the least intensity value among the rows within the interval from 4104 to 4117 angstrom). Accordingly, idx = 7.38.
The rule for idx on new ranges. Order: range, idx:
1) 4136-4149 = 7.42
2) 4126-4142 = 7.63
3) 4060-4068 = 7.35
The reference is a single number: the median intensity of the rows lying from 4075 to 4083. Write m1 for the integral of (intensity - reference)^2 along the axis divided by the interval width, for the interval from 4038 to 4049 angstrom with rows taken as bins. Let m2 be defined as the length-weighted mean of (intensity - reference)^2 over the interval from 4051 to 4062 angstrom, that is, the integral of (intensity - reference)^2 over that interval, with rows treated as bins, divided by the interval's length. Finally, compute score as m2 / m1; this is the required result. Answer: 0.8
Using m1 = 3.6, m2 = 3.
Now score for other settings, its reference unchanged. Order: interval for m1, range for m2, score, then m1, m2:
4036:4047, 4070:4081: 1.3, 3.7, 5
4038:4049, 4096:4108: 0.5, 3.6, 2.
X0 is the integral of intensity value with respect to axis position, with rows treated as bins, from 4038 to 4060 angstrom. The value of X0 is 1255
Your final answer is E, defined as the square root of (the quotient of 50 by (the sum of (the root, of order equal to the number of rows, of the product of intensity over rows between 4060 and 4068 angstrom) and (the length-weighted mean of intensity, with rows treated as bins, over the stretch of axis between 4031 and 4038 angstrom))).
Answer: 0.663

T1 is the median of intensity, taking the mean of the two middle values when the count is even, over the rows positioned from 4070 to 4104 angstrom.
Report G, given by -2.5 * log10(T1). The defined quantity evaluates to -4.41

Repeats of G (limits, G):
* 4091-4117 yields -4.37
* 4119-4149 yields -4.45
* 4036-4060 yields -4.39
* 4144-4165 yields -4.35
